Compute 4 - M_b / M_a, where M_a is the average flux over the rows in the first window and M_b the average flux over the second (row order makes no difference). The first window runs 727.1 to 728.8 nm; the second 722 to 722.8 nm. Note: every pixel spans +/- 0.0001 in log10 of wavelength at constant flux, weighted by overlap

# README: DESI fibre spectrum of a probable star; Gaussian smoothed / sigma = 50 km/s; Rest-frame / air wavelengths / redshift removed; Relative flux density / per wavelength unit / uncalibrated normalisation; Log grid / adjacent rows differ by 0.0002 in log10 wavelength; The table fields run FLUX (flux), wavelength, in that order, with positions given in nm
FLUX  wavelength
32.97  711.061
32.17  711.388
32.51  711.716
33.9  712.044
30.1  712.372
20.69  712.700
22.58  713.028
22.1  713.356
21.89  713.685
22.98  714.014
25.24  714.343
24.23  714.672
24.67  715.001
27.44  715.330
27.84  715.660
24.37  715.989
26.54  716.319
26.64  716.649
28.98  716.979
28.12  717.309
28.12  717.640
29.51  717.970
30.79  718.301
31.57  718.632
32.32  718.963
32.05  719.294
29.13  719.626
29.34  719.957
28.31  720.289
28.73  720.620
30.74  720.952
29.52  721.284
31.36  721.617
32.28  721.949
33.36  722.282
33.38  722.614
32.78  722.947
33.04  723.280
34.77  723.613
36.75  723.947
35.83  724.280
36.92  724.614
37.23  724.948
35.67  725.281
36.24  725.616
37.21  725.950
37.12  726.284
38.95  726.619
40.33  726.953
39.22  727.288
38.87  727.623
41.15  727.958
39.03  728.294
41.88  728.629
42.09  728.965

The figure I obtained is 3.17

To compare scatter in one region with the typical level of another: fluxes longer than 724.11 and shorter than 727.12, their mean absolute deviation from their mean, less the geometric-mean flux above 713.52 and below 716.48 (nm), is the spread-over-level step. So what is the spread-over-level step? -23.9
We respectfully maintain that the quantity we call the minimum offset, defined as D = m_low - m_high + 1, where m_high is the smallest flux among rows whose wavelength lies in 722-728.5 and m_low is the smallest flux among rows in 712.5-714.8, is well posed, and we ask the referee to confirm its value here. -11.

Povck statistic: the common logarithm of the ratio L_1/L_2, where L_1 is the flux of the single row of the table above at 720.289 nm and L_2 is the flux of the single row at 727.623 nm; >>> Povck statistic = -0.14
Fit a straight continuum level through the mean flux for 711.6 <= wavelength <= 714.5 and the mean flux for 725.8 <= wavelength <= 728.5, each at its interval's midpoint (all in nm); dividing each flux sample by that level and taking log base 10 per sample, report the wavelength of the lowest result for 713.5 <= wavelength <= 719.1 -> 713.685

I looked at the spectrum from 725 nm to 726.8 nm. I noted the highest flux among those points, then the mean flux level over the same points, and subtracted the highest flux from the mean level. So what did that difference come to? -1.9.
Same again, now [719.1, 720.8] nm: -2.5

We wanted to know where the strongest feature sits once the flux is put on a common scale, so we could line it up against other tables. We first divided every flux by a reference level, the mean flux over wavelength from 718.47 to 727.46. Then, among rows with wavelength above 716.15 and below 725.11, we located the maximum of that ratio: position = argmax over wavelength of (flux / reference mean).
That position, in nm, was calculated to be 724.948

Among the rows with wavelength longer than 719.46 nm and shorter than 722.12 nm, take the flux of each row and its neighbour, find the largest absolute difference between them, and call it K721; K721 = 2.01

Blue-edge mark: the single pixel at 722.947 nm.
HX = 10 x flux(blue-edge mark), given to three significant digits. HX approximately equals 328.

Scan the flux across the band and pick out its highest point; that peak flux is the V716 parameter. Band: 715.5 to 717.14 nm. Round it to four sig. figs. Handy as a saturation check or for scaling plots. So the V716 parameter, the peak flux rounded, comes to 28.98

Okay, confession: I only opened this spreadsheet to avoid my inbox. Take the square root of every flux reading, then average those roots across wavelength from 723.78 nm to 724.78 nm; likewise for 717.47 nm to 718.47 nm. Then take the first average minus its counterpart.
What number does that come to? 0.61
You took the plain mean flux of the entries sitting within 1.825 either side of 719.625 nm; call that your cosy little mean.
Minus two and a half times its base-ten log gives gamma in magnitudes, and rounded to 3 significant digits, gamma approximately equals -3.70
